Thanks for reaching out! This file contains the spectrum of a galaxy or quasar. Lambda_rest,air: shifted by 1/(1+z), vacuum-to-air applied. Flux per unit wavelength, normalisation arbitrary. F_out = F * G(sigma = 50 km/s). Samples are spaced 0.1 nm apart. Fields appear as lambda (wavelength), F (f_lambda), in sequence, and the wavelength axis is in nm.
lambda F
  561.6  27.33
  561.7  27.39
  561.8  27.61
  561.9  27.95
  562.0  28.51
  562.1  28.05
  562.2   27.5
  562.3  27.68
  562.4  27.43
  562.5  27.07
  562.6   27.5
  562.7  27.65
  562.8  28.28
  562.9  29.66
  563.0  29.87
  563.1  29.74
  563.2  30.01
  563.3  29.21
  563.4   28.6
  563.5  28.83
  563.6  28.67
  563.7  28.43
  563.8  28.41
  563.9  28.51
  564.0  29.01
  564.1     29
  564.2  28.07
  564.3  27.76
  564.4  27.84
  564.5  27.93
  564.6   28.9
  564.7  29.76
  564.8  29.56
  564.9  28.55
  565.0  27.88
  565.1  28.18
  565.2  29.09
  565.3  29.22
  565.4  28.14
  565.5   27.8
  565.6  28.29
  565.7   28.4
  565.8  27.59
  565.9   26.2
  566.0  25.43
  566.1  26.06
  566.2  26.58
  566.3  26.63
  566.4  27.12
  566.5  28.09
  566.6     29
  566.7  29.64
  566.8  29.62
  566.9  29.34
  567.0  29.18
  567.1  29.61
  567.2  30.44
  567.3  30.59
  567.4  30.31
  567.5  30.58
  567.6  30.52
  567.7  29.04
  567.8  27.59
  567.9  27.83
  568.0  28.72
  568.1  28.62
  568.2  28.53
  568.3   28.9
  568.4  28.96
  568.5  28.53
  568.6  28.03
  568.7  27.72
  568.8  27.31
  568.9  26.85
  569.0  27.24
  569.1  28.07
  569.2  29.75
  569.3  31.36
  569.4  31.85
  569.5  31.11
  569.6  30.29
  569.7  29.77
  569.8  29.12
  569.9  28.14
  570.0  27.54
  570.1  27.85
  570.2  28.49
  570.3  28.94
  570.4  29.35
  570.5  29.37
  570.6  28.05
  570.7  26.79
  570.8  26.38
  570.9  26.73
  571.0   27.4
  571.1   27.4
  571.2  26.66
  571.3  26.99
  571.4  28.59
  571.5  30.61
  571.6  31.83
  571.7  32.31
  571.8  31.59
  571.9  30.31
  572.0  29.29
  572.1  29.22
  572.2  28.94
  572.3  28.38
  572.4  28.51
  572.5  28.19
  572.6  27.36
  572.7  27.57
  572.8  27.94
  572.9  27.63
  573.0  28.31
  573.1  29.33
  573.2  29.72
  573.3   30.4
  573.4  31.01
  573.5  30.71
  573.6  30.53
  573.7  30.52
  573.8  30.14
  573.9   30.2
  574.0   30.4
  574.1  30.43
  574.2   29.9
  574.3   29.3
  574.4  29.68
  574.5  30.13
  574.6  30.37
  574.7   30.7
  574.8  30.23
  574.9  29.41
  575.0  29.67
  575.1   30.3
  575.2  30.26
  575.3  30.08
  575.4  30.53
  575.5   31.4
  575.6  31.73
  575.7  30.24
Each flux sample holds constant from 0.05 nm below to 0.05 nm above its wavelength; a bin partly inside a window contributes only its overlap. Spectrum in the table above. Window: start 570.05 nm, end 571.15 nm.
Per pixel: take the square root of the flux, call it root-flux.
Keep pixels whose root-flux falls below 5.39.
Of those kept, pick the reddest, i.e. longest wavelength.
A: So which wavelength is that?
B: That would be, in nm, 571.1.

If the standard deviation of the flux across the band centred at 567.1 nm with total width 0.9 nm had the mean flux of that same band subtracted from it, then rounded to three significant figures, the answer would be -29.4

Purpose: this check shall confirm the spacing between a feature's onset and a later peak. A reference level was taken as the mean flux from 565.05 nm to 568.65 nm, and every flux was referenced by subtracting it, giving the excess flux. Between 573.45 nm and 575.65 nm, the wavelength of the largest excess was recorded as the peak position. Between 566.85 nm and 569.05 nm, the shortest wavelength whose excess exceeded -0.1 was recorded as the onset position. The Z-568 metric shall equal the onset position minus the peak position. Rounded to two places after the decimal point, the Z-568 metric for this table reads -8.70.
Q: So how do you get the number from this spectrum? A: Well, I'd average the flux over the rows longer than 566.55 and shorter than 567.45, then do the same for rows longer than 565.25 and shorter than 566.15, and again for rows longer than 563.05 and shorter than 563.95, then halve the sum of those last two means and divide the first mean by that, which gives 1.06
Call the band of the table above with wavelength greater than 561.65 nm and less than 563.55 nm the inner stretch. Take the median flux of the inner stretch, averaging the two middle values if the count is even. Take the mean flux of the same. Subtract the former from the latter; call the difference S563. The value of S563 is 0.29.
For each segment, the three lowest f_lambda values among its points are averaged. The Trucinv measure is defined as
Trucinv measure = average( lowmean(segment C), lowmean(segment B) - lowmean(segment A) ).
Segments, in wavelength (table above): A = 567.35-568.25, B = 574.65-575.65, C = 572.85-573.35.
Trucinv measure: 15.1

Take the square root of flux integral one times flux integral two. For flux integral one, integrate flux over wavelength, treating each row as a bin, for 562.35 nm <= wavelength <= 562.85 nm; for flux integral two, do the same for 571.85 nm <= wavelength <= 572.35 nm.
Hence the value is 14.2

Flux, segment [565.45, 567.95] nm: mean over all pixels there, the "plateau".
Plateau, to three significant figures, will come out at 28.5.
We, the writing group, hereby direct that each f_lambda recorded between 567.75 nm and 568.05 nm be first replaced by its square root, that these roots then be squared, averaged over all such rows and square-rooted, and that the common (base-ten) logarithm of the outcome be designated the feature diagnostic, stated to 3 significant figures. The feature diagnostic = 0.724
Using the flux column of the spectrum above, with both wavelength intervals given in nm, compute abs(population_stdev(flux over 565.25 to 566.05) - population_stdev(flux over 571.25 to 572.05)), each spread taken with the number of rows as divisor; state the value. 0.54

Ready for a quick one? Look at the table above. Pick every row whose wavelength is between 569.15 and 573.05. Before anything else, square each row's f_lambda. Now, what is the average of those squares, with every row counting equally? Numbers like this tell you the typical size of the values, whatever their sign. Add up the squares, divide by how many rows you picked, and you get 836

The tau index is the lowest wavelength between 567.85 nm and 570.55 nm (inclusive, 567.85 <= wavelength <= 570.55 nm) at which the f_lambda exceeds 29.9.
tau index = 569.3 nm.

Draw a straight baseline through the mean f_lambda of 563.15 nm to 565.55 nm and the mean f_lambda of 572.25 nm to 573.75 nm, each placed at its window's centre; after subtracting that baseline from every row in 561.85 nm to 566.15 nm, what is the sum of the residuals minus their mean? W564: -14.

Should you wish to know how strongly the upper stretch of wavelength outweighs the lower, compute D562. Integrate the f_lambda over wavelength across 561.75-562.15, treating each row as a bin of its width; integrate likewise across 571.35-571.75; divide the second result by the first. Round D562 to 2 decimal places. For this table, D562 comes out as 1.10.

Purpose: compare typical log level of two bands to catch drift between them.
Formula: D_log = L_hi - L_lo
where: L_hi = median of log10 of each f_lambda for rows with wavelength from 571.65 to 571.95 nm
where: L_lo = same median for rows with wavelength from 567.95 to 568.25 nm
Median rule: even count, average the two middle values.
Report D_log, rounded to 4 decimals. 0.0429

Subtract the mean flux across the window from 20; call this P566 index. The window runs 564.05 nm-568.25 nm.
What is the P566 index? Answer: -8.51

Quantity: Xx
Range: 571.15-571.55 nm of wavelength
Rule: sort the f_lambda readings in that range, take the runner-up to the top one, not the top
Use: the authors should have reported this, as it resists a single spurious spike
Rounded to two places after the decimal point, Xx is 28.59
